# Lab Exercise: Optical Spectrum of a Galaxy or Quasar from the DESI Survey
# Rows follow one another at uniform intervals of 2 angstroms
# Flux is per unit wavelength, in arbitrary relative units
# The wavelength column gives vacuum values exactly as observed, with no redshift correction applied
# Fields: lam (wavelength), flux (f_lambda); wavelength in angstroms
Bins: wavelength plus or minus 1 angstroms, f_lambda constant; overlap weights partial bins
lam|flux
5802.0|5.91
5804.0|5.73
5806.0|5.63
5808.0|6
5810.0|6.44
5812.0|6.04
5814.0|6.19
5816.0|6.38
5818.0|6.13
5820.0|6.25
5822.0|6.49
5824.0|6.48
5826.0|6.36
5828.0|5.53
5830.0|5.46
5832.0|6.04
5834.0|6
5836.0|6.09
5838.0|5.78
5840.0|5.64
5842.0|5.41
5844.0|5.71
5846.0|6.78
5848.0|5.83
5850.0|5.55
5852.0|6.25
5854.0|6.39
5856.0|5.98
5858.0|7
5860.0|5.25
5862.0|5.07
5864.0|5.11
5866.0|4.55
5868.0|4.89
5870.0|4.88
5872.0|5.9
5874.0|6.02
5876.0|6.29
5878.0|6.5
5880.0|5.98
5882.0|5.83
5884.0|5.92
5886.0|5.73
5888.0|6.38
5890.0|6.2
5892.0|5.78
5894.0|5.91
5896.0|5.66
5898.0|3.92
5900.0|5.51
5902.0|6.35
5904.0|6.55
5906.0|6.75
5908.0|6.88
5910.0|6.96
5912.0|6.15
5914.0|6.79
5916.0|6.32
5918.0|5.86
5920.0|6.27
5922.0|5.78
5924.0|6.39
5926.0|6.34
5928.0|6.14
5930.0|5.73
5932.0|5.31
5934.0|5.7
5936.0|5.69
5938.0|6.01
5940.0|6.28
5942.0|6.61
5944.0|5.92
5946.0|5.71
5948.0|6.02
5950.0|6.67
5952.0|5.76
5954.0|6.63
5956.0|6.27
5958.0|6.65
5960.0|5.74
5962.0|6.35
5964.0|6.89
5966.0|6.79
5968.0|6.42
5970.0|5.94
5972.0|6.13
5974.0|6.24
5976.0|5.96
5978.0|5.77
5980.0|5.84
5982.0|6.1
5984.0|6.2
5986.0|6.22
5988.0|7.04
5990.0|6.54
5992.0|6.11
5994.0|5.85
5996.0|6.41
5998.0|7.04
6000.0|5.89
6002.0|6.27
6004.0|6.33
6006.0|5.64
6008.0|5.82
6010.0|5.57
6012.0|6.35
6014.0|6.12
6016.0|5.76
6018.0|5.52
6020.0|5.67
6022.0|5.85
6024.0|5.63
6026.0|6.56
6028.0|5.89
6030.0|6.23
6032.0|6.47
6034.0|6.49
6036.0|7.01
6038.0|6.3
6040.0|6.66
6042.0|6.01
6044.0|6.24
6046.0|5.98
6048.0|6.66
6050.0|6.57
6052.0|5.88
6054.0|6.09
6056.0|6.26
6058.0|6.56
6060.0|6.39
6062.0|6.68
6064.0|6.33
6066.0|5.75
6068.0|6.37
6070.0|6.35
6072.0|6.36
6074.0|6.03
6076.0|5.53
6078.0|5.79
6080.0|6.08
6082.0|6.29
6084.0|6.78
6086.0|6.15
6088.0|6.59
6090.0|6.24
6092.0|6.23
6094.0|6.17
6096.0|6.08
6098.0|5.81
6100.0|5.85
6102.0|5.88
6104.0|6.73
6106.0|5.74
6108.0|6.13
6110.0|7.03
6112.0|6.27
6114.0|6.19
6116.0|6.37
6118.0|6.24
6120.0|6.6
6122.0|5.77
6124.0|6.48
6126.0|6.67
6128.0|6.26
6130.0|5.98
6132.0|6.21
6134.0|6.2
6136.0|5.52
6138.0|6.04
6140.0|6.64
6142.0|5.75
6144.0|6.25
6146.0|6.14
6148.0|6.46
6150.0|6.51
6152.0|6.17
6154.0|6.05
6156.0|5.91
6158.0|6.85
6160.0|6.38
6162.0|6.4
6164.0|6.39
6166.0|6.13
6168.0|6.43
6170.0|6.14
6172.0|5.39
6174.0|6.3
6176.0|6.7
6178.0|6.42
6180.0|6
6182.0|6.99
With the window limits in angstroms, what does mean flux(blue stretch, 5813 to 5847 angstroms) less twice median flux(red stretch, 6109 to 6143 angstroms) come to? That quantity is -6.4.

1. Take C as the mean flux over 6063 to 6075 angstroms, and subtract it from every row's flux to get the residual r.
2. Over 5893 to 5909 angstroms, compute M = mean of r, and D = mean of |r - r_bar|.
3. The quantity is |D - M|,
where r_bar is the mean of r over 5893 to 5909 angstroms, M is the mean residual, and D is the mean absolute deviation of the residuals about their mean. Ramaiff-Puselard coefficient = 0.9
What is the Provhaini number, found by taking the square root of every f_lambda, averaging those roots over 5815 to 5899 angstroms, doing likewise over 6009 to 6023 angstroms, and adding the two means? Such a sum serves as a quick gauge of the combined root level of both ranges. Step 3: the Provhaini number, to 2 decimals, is 4.83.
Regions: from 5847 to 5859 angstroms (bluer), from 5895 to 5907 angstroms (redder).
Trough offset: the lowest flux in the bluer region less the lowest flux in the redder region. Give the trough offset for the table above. 1.6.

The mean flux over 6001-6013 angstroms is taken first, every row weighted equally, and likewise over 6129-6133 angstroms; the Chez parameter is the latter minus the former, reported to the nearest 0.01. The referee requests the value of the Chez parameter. 0.10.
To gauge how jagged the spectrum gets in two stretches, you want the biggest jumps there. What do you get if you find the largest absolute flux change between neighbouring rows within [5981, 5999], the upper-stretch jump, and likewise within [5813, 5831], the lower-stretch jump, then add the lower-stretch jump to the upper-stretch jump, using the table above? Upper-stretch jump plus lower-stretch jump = 1.65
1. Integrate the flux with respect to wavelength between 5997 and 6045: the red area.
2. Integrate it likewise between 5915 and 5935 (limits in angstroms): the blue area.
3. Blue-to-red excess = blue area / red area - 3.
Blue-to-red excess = -2.6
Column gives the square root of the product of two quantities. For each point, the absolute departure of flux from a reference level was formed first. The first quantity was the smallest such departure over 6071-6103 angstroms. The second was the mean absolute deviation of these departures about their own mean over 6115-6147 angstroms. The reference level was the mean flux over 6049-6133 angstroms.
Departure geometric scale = 0.021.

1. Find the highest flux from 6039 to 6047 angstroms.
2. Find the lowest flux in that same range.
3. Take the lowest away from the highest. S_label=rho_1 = 0.68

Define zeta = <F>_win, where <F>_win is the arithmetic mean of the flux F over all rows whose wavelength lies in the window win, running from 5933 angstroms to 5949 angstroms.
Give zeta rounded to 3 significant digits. 5.99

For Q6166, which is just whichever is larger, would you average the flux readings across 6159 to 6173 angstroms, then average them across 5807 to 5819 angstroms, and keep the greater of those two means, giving 6.20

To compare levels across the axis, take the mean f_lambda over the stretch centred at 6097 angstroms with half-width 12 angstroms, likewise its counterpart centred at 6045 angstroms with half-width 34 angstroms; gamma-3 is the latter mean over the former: 1.01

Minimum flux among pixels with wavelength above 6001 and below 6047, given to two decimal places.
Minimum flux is 5.52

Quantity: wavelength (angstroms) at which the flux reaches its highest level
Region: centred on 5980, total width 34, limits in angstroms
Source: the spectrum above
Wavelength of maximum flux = 5988.0 angstroms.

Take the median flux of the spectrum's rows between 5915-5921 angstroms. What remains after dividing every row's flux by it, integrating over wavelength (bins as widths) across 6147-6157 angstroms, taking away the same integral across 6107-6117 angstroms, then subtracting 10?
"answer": -10.28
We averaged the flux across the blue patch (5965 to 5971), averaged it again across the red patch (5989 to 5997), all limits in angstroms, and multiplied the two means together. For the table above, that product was 39.8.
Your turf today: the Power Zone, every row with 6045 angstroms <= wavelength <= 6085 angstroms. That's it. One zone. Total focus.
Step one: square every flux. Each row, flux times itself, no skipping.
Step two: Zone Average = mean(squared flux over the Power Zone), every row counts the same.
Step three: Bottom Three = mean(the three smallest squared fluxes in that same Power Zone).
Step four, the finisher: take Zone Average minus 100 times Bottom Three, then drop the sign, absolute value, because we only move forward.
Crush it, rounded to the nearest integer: 3200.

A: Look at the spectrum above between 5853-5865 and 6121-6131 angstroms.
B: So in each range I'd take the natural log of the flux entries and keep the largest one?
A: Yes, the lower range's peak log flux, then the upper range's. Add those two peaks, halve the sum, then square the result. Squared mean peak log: 3.69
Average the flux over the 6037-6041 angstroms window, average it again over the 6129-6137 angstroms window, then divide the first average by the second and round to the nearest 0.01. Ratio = 1.08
